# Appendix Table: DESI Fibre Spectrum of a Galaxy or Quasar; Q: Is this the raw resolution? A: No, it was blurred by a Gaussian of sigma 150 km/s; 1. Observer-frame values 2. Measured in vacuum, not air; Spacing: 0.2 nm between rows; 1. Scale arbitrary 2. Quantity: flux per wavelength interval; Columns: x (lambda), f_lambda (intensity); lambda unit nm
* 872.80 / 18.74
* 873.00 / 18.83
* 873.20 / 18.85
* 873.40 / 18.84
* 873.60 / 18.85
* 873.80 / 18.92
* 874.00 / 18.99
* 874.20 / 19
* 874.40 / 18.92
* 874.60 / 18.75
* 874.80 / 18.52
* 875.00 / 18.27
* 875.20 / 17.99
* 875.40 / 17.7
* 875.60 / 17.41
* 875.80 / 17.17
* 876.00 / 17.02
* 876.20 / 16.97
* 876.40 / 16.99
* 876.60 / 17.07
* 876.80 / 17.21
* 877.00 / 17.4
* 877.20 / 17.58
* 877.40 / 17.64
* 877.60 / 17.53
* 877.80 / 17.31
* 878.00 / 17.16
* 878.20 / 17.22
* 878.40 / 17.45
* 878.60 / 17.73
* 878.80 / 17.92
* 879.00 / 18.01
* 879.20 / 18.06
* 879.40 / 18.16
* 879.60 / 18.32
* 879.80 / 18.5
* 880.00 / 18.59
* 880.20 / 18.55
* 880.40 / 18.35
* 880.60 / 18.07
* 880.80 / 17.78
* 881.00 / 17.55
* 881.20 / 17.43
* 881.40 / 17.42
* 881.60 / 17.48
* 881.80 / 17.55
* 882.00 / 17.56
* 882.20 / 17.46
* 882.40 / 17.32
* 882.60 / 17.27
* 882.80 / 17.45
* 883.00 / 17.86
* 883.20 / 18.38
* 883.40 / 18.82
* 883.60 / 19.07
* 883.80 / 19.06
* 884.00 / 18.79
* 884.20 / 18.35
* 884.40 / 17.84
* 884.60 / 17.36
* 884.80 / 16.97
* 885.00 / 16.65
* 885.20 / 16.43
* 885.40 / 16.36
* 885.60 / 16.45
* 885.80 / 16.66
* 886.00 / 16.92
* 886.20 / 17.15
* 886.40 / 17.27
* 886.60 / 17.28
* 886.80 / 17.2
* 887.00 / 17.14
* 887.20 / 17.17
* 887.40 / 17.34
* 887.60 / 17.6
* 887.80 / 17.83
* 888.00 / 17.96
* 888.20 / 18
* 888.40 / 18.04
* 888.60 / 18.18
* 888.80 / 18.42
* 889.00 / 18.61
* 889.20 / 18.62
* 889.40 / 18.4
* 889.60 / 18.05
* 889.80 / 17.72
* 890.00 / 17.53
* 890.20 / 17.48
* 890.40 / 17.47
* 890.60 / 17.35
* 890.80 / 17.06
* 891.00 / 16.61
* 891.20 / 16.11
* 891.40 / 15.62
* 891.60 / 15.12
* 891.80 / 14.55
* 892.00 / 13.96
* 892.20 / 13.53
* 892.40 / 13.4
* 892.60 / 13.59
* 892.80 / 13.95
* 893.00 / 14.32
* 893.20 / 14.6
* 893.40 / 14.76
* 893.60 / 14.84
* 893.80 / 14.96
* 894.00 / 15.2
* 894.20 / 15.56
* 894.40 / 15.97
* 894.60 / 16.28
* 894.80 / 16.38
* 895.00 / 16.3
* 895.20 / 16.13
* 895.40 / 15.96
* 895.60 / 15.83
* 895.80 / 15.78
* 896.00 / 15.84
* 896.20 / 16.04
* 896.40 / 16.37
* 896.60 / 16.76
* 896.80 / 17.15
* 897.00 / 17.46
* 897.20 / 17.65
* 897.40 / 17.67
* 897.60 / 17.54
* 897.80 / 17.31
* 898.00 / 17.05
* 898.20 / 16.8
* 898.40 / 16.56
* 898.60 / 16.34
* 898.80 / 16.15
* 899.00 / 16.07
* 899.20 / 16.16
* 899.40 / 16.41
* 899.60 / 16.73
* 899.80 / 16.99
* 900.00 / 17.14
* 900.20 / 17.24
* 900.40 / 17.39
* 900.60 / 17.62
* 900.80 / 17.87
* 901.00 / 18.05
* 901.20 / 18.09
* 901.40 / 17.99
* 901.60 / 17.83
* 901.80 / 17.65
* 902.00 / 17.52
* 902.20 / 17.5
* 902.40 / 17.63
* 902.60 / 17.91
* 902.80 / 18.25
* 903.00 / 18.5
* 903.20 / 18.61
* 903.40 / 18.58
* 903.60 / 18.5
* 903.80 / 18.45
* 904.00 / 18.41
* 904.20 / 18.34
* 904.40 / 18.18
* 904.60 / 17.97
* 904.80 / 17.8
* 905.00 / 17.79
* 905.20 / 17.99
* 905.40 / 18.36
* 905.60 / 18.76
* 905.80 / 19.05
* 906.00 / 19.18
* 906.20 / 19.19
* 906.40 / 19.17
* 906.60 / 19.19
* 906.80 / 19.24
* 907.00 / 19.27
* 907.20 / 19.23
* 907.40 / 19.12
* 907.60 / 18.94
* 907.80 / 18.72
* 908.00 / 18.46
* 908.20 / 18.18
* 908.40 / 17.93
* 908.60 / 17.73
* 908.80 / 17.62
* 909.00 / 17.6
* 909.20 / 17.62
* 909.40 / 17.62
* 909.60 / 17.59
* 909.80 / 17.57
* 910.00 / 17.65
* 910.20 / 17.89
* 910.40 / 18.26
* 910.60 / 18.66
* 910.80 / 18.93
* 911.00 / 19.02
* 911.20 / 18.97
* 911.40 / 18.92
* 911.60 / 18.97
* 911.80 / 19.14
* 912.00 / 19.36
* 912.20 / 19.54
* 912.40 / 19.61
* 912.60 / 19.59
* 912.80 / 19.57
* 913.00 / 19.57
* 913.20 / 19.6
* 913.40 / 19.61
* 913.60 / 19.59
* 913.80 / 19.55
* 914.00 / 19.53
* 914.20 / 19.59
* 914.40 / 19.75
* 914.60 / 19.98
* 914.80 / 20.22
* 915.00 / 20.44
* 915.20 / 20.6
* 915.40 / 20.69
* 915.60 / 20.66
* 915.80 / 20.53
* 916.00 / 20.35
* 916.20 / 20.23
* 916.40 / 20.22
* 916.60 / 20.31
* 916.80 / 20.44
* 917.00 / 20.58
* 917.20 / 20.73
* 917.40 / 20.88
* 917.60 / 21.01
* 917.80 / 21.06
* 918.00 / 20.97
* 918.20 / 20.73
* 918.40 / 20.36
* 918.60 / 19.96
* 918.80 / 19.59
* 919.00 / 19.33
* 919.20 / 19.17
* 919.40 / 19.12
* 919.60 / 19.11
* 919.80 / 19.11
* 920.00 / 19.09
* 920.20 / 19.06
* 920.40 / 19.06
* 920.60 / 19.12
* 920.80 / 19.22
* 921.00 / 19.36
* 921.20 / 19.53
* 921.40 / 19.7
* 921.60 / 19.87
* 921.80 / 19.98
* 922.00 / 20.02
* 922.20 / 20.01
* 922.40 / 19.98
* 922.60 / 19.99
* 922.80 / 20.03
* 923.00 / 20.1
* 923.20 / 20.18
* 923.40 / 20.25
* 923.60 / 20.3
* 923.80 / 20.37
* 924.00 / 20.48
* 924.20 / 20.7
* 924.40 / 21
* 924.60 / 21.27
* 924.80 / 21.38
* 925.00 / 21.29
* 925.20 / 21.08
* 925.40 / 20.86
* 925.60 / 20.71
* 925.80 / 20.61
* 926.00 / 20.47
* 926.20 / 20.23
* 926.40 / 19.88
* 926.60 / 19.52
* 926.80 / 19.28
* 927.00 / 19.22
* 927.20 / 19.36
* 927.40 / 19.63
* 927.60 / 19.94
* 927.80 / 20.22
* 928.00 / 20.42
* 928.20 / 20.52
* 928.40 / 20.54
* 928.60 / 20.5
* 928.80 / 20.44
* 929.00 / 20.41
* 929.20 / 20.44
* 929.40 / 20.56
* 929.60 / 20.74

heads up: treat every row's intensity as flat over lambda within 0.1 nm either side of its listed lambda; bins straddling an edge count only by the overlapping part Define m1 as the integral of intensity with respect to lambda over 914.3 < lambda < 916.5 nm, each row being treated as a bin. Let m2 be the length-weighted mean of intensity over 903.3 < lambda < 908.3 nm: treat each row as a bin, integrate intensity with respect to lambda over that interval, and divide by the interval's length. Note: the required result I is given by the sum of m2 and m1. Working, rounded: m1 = 45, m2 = 18.6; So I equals 63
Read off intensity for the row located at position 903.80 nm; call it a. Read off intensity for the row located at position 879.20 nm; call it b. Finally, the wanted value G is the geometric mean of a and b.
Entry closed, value 18.3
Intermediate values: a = 18.45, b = 18.06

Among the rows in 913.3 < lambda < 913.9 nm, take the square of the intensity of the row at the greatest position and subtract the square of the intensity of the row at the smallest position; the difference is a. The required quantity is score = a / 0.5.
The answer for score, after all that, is -5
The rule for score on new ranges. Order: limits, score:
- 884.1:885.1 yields -119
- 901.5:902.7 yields 6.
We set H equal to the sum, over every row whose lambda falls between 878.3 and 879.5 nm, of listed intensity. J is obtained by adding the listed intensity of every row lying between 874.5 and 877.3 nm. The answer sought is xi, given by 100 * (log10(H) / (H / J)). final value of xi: 466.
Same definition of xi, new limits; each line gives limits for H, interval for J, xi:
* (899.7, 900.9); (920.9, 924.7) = 742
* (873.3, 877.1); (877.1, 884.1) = 464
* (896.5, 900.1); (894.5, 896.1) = 105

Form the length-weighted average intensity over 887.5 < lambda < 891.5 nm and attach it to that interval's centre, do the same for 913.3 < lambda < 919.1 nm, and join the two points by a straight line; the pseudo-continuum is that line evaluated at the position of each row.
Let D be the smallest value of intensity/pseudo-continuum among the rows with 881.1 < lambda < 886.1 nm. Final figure 0.950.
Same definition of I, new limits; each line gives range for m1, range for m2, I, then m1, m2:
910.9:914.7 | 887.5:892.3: 91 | 74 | 17.1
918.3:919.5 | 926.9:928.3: 43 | 24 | 19.9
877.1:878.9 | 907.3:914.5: 50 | 32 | 18.8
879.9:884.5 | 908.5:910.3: 100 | 83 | 17.7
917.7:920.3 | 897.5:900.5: 68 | 51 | 16.8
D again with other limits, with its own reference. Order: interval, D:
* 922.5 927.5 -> 0.901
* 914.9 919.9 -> 0.927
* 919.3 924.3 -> 0.922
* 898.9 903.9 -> 0.866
